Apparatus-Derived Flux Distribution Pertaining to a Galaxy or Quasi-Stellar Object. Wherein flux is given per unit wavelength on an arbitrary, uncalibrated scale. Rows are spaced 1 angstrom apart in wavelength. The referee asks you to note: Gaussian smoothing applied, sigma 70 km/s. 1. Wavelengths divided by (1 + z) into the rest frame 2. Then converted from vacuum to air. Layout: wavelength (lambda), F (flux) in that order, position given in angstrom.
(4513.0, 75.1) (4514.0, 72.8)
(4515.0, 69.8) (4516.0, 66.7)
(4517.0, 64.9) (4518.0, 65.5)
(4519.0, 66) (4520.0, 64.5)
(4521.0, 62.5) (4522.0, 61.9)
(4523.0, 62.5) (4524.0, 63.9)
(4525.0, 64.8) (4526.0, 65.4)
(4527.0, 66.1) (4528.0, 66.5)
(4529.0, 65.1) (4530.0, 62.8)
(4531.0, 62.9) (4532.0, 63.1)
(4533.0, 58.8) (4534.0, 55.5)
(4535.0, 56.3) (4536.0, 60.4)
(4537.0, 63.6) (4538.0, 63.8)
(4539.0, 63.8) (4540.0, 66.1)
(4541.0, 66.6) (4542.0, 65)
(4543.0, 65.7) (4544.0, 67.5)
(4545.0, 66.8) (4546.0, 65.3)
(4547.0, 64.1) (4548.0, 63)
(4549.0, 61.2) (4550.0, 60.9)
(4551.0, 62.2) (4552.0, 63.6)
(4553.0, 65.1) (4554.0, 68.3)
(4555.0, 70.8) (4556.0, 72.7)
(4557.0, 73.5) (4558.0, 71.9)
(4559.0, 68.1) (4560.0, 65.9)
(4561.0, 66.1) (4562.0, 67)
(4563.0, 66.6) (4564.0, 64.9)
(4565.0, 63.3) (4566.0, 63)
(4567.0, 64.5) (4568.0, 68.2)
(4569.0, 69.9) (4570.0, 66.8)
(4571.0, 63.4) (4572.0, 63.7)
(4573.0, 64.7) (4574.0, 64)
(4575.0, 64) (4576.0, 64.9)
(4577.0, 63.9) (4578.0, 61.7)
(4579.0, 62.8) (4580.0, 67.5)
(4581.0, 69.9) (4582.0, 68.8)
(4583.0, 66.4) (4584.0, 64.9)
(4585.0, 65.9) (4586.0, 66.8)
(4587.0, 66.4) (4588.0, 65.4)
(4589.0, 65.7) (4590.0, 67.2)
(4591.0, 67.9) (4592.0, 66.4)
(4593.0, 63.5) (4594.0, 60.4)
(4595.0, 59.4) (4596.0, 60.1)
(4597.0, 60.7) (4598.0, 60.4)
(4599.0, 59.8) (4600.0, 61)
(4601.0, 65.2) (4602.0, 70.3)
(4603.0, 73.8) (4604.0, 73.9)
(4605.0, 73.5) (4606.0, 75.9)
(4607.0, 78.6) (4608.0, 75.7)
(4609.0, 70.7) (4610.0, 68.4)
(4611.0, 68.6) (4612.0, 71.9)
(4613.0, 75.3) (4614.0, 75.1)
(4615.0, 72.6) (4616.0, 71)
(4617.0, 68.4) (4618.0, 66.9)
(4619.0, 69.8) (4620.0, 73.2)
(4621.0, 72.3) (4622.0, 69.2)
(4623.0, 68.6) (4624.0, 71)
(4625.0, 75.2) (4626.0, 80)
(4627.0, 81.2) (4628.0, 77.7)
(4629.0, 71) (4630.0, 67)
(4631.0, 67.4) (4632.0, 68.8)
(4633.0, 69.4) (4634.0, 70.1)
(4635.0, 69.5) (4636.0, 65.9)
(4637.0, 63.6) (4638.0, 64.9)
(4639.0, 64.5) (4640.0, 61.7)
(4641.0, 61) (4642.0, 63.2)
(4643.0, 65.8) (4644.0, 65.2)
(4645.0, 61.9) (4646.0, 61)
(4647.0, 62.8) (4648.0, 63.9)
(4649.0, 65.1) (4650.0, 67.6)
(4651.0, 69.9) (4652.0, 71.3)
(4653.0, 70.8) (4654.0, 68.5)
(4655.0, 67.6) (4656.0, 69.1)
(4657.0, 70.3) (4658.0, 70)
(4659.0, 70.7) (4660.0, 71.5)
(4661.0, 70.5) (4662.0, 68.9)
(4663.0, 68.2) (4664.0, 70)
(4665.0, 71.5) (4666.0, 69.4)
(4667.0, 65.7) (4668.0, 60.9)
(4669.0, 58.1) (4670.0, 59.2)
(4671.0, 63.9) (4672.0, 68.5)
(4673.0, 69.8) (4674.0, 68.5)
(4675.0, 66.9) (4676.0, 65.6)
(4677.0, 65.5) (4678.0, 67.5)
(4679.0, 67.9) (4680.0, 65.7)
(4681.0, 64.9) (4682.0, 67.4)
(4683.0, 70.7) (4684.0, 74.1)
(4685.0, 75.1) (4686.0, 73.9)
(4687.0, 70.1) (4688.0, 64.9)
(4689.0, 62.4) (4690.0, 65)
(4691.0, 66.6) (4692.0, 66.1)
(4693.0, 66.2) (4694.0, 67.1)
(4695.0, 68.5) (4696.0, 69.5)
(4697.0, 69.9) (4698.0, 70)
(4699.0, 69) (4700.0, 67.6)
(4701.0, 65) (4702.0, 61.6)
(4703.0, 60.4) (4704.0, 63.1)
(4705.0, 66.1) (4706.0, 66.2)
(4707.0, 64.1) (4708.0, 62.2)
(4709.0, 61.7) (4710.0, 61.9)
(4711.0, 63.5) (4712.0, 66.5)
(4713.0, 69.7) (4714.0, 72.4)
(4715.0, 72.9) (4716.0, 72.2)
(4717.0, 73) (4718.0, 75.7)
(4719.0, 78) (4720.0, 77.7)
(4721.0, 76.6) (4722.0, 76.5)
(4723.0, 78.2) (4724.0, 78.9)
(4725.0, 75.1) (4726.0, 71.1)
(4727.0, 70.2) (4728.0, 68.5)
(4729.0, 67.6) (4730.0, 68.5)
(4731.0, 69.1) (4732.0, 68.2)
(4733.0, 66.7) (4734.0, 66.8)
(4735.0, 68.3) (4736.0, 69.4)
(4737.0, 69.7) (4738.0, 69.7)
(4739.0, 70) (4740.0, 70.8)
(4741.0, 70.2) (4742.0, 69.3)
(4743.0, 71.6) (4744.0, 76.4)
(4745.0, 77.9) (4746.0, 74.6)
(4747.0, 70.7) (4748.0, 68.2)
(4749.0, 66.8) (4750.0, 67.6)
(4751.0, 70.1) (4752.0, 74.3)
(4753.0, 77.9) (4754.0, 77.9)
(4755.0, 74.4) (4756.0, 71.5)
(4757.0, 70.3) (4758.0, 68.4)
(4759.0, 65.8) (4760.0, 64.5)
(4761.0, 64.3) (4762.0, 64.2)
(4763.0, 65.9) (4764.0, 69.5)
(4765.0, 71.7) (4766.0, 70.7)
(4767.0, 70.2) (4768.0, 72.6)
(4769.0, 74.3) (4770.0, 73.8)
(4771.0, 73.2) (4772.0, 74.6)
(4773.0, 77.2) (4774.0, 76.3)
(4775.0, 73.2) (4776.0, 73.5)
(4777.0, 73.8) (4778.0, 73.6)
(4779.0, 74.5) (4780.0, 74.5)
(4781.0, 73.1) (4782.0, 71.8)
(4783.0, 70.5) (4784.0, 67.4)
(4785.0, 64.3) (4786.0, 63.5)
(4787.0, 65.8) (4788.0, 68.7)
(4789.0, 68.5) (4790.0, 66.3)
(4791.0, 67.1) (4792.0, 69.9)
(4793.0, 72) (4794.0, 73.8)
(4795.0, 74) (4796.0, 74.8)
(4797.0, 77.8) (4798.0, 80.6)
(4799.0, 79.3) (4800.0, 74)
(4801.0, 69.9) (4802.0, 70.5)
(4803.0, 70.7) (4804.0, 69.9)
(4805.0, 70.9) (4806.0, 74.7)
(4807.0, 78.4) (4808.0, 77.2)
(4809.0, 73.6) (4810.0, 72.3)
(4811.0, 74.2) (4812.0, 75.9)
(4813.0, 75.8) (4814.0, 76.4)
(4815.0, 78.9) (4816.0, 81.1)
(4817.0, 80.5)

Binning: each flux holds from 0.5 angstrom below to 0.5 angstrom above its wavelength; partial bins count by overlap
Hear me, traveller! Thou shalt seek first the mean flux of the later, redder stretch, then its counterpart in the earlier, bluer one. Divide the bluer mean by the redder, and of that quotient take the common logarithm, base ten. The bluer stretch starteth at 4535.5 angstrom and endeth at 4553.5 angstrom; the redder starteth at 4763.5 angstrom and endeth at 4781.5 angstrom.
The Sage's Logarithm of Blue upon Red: -0.058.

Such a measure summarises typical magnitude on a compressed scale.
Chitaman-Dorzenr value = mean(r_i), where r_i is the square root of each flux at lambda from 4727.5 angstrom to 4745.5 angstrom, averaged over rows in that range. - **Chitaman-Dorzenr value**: 8.36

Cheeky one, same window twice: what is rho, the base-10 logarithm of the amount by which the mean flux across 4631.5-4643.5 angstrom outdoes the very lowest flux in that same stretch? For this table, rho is 0.672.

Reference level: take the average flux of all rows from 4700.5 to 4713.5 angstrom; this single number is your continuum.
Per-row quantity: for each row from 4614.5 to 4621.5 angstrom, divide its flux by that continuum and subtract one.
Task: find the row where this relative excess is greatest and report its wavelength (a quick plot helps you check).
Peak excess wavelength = 4620.0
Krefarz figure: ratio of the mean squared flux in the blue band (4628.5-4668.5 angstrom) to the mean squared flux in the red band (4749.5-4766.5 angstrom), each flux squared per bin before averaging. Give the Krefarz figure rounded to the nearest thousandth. 0.921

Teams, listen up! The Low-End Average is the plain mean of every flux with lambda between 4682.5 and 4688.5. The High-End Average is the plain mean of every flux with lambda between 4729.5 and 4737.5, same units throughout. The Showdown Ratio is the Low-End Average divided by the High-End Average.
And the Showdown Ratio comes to 1.05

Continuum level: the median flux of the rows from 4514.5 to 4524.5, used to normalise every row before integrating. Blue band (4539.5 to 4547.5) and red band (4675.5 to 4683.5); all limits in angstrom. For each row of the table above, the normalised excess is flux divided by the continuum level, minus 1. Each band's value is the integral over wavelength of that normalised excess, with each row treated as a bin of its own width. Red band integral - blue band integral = 0.13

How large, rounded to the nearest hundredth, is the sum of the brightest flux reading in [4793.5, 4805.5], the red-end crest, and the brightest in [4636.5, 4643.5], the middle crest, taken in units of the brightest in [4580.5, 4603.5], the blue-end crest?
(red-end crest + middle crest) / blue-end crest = 1.98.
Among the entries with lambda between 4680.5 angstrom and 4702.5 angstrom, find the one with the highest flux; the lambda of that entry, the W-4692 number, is 4685.0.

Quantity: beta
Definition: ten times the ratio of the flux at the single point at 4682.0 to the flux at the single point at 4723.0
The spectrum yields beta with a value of 8.62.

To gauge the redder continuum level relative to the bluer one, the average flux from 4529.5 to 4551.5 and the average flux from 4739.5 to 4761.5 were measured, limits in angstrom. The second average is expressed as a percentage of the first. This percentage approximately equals 113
